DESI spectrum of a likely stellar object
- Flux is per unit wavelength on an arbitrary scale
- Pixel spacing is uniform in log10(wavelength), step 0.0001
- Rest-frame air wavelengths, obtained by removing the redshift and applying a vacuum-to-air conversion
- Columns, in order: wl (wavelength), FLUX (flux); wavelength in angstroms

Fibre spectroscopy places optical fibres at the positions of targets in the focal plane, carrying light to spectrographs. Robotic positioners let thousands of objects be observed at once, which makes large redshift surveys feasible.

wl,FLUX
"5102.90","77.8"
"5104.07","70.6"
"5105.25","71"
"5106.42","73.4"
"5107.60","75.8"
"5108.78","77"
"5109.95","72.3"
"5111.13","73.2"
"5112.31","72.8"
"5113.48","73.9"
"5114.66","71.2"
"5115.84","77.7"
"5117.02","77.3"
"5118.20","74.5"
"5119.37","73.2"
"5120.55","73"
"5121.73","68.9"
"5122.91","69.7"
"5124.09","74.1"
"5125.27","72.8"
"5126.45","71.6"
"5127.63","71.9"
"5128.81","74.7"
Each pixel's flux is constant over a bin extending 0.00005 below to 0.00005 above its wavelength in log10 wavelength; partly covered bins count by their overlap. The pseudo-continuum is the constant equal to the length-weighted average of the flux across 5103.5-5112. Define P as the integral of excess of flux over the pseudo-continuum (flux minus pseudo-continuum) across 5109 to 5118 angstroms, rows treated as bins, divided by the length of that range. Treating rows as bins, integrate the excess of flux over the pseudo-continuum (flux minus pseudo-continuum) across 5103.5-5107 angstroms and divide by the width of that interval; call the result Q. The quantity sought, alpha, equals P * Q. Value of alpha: -1.49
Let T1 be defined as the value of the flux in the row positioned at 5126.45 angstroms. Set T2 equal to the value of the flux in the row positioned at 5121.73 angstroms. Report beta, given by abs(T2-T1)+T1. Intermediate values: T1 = 71.6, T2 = 68.9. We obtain 74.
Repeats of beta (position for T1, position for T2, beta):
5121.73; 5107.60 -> 76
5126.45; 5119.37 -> 73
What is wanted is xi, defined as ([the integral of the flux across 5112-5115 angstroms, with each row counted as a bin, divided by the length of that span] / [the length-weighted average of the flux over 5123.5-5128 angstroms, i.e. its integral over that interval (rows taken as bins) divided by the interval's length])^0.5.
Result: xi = 1.001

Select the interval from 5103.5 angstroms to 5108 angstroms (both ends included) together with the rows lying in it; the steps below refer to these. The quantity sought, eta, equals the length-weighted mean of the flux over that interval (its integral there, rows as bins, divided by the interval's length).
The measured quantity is 72.5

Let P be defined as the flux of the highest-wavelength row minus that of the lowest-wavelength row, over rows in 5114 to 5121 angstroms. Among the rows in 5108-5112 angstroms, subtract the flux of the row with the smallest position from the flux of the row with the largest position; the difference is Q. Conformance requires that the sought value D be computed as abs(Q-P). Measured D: 5.6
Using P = 2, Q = -3.8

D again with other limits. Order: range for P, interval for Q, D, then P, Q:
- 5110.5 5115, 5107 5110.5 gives 1.5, -2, -3.5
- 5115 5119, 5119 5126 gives 2.8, -3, -0.4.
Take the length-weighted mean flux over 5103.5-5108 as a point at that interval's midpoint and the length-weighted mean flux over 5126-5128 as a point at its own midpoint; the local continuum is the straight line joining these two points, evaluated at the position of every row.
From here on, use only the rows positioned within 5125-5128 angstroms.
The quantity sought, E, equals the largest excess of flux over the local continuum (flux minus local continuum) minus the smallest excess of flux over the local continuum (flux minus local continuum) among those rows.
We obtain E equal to 1.2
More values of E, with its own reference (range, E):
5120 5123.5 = 4.1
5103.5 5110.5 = 6.6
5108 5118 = 6.5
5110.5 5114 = 1.1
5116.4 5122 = 8.2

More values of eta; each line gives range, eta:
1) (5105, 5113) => 73.8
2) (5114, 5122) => 73.9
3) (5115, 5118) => 76.4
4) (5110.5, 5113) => 73.1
